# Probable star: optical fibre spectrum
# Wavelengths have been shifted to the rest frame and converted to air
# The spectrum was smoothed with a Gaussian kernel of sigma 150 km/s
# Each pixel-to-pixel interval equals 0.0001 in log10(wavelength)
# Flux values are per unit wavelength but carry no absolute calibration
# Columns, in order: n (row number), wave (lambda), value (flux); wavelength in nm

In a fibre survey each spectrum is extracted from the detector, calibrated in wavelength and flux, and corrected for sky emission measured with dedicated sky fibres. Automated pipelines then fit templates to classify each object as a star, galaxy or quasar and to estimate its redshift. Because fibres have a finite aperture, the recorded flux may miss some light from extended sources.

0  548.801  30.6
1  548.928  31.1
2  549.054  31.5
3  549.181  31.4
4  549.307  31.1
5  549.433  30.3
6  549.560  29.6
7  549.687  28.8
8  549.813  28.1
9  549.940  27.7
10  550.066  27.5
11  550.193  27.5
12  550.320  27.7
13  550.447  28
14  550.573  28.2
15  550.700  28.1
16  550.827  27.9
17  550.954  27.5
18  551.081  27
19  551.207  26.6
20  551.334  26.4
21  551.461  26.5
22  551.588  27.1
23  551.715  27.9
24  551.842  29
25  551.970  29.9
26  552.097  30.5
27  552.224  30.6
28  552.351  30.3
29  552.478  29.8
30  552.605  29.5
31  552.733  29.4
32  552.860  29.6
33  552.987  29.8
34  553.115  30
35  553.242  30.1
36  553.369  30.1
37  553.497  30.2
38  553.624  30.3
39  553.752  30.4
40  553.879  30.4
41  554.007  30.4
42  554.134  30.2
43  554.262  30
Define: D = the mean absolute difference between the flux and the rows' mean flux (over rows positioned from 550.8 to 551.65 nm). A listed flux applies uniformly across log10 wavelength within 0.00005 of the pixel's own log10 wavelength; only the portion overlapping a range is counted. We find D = 0.43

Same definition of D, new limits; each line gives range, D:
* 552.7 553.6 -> 0.24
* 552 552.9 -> 0.44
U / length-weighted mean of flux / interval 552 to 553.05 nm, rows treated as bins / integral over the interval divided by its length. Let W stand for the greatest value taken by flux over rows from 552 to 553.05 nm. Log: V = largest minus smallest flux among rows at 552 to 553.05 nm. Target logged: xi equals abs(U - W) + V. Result 1.8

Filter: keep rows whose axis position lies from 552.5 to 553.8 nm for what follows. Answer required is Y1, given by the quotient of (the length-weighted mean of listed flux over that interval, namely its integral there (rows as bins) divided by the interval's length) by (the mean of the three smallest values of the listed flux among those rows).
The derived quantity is 1.01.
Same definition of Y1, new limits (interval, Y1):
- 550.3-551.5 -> 1.03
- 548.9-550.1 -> 1.07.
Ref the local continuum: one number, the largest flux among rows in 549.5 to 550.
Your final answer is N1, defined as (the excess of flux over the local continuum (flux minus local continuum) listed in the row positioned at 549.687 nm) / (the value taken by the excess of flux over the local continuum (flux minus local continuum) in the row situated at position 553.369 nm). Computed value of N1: -1.6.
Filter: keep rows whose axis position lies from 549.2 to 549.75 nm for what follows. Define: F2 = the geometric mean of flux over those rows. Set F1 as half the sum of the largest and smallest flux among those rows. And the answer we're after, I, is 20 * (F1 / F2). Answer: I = 20.0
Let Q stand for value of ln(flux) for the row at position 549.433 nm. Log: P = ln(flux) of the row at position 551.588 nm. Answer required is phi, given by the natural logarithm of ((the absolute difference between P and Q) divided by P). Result -3.4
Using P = 3.300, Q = 3.411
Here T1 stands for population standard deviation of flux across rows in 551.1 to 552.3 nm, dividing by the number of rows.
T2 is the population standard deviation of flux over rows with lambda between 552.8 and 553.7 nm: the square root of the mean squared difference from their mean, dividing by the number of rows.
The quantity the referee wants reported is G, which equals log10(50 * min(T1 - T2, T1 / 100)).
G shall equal -0.08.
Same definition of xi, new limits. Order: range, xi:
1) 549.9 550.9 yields 1.1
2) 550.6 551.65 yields 2.6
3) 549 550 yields 5.5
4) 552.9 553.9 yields 0.9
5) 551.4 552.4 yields 5.7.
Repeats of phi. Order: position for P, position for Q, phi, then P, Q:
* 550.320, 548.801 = -3.5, 3.321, 3.421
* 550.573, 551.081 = -4.3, 3.339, 3.296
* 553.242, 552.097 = -5.6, 3.405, 3.418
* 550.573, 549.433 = -3.8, 3.339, 3.411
